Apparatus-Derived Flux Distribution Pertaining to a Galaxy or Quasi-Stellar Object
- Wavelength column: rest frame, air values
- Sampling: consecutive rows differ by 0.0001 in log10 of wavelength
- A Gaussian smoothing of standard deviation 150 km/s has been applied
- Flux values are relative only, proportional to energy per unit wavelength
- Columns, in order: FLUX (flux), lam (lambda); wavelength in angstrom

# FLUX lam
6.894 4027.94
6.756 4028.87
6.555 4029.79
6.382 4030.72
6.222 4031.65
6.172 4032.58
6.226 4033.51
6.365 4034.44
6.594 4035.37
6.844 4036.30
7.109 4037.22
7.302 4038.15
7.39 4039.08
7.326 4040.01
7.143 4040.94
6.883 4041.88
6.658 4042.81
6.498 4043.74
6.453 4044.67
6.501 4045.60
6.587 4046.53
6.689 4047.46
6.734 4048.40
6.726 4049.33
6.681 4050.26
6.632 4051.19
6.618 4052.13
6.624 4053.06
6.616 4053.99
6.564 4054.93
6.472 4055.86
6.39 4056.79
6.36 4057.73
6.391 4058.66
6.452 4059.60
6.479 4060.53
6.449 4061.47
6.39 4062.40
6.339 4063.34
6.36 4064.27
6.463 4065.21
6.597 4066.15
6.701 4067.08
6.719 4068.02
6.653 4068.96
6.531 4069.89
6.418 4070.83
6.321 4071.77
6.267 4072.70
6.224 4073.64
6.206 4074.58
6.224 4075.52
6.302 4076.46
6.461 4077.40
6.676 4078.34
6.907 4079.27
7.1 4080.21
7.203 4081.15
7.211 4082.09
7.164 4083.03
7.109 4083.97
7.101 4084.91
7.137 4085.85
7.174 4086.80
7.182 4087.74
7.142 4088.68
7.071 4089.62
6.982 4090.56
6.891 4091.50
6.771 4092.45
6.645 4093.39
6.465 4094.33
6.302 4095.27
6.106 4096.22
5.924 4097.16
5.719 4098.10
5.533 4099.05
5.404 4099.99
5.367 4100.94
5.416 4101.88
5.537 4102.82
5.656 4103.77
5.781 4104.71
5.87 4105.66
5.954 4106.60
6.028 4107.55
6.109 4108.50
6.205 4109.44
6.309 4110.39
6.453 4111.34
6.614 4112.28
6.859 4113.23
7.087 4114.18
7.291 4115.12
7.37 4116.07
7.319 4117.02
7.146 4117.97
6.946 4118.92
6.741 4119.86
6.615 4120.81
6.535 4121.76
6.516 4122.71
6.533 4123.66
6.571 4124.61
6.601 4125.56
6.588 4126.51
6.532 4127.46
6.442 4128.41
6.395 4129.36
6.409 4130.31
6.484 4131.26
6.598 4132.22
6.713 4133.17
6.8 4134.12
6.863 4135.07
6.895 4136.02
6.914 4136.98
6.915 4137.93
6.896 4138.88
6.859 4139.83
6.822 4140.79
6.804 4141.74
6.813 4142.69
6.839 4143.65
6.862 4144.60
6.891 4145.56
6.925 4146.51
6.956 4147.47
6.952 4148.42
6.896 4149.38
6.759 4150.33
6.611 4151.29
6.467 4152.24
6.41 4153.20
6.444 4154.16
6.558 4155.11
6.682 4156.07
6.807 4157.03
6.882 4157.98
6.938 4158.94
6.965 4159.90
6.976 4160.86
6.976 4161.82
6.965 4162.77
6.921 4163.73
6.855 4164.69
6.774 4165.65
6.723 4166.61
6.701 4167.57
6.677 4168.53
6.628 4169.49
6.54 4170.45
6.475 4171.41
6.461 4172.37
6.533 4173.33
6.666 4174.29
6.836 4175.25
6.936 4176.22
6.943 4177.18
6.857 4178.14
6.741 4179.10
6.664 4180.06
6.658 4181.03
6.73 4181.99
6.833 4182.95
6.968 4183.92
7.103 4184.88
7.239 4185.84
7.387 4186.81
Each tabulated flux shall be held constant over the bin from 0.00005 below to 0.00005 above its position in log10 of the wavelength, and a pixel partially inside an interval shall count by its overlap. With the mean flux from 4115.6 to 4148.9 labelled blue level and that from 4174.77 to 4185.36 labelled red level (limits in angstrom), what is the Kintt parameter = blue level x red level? 46.3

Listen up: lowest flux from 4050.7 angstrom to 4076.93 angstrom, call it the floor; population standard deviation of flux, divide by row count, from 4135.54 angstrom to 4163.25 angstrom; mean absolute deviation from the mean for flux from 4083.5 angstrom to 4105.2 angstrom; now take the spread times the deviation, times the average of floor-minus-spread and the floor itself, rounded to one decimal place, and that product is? 0.6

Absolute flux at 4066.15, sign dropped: 6.6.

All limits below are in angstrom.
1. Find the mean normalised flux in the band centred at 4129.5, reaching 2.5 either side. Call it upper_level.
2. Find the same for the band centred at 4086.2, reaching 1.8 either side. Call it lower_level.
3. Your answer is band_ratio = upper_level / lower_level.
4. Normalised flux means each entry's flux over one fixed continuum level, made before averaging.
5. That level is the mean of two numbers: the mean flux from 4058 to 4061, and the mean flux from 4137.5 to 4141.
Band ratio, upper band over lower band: 0.90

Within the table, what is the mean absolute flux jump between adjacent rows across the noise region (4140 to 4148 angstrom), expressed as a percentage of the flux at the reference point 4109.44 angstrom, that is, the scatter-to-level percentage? 0.39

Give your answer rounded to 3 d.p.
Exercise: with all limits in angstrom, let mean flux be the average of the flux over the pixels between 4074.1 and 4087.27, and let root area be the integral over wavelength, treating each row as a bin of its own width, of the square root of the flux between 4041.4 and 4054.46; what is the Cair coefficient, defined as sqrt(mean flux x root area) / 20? 0.759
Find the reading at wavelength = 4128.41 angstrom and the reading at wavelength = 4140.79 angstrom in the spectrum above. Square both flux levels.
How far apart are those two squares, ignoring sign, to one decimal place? 5.0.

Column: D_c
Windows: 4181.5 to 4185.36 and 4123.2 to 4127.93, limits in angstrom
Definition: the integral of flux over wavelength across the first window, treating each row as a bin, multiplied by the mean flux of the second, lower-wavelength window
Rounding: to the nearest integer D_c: 175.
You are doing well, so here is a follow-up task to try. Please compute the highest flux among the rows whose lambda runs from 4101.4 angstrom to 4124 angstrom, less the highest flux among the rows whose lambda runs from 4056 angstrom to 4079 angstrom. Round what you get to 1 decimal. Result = 0.7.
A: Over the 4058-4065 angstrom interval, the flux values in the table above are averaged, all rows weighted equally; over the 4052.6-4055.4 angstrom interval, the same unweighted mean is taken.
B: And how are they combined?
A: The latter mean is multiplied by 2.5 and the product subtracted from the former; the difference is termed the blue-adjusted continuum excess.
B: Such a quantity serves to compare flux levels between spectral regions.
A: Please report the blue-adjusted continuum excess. -10.1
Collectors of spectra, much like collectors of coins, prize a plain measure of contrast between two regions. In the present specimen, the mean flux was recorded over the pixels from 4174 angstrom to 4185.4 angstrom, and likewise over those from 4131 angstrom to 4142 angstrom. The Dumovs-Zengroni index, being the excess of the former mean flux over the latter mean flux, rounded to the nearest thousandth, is 0.031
